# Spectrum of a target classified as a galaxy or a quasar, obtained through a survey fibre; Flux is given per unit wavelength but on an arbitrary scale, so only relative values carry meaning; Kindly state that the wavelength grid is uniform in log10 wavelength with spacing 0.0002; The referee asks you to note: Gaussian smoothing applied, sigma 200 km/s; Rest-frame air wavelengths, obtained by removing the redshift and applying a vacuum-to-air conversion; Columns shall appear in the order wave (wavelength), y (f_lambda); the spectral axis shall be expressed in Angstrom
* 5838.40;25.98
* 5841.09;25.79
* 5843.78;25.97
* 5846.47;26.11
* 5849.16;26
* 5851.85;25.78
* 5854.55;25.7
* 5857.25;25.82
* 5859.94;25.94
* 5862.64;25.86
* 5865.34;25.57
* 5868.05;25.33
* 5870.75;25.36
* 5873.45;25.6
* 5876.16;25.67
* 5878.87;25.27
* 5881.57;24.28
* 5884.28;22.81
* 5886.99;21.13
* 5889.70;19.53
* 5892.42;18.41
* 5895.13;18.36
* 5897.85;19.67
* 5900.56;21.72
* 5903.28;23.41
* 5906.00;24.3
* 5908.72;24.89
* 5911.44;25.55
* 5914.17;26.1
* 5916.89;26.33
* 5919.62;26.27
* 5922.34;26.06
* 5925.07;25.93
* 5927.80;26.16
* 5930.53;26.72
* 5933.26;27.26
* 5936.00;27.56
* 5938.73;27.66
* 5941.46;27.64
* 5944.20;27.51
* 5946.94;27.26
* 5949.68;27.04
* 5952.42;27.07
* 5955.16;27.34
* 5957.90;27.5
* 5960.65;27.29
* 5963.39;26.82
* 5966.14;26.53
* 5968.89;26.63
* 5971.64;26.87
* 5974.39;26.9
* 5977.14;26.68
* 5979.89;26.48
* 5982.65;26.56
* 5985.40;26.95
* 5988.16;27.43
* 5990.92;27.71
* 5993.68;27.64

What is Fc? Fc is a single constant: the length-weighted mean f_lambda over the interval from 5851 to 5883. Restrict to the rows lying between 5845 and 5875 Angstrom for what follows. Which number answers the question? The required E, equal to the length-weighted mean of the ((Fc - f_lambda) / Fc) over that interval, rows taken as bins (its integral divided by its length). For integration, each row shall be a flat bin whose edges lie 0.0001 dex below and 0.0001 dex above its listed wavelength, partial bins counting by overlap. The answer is -0.01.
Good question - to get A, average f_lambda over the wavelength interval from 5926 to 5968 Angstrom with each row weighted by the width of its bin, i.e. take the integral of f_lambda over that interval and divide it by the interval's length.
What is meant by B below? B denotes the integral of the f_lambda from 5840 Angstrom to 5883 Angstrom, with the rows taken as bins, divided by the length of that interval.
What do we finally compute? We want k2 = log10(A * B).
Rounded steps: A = 27.1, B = 25.6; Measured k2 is 2.84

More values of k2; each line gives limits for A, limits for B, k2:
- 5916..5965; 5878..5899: 2.76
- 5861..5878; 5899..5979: 2.83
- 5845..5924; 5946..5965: 2.82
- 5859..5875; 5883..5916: 2.75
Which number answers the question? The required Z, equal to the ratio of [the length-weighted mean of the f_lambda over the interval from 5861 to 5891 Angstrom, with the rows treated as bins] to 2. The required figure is 12.1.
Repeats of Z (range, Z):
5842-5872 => 12.9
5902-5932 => 12.8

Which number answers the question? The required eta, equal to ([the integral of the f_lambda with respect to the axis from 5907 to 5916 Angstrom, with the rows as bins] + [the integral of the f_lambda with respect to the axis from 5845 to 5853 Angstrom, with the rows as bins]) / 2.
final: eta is 219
